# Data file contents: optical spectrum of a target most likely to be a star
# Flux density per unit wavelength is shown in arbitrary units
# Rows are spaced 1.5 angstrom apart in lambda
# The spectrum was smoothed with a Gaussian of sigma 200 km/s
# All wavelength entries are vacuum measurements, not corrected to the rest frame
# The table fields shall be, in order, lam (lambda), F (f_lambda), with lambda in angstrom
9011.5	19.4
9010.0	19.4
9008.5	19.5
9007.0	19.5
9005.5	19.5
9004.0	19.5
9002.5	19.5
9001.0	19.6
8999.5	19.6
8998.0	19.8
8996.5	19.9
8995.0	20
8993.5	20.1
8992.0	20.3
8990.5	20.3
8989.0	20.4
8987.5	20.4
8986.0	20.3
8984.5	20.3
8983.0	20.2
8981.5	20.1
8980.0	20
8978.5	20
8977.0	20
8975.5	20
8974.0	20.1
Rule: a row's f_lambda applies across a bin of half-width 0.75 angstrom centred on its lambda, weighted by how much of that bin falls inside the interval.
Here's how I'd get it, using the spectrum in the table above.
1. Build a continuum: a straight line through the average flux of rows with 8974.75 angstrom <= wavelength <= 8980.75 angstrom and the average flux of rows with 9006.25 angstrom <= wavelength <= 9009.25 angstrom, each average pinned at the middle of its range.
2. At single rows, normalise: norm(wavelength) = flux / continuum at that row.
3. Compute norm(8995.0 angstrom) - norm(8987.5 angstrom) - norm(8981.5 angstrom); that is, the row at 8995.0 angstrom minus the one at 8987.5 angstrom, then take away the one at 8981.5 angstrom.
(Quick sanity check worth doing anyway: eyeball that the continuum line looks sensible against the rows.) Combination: -1.02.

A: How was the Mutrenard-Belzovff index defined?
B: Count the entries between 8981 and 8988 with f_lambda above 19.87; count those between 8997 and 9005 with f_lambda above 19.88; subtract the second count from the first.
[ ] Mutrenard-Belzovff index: 5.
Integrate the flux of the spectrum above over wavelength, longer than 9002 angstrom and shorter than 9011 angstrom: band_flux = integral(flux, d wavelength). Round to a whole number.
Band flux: 175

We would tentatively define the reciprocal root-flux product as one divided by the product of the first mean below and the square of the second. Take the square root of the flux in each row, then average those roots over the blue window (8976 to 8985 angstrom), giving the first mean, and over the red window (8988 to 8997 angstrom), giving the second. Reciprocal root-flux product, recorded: 0.0111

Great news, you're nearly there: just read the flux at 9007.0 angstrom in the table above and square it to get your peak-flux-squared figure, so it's 380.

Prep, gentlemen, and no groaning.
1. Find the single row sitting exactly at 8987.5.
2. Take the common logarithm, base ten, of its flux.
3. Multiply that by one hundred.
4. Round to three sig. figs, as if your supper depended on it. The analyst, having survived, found 131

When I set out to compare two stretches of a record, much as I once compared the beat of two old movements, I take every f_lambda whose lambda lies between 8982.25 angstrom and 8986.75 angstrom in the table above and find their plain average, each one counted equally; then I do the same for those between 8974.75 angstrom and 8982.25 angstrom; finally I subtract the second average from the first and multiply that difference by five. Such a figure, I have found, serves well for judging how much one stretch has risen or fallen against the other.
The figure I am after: 1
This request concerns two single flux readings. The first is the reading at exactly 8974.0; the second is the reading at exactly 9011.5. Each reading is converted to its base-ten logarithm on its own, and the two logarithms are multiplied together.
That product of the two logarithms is 1.678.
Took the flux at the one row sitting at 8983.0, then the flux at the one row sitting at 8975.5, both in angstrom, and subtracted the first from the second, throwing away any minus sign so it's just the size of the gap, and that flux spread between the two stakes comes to 0.20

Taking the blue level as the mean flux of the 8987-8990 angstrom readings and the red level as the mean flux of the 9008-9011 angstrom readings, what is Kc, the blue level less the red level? 0.95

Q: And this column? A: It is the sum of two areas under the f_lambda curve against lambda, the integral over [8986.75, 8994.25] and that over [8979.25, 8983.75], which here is 243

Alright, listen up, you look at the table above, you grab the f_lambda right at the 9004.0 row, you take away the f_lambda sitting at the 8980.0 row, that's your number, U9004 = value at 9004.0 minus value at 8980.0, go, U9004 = -0.50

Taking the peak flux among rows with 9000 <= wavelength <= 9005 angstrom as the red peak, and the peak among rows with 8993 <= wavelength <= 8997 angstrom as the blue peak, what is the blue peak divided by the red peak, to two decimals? 1.03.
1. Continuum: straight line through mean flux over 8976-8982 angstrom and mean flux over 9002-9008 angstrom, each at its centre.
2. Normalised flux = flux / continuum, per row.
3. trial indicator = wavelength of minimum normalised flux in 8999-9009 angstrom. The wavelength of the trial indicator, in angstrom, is 9002.5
